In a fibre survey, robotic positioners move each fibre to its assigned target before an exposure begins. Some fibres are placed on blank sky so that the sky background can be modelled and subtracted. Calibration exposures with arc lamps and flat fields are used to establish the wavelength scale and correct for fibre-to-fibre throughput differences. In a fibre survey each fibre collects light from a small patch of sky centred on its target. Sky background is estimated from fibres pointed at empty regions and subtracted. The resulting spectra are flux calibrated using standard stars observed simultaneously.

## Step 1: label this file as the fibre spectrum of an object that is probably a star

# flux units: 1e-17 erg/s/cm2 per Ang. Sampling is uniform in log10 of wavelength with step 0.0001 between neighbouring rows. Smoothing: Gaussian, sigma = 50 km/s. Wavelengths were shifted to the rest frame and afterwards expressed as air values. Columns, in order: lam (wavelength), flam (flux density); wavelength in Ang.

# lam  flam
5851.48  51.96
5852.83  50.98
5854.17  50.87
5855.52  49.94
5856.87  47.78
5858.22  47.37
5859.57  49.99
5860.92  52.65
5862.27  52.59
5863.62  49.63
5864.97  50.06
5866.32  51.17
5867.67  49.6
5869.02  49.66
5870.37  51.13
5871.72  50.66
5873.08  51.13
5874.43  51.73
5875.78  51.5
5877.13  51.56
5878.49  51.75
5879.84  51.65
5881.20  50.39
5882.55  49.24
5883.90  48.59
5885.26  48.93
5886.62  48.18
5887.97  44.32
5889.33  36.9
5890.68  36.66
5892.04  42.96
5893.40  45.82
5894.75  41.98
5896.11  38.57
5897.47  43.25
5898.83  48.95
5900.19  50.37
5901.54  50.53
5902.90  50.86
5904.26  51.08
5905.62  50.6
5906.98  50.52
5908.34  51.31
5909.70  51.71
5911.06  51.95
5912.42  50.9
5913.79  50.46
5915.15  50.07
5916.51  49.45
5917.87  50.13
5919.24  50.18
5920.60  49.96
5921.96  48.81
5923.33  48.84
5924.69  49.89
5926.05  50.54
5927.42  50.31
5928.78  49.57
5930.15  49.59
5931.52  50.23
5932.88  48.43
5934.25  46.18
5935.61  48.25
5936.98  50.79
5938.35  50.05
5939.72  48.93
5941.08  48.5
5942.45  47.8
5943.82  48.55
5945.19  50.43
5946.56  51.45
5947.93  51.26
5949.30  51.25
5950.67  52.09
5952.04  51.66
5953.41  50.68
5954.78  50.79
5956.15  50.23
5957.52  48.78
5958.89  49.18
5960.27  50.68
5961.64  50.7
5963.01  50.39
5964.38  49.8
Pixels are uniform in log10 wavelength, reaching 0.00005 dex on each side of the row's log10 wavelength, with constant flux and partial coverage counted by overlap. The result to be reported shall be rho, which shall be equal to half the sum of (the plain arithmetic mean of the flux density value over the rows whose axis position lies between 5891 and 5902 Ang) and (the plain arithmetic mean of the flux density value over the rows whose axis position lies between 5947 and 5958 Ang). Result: 48.1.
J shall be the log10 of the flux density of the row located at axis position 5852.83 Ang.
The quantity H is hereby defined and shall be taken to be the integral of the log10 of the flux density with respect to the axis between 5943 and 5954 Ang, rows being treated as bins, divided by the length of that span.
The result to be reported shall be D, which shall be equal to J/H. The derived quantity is 1.00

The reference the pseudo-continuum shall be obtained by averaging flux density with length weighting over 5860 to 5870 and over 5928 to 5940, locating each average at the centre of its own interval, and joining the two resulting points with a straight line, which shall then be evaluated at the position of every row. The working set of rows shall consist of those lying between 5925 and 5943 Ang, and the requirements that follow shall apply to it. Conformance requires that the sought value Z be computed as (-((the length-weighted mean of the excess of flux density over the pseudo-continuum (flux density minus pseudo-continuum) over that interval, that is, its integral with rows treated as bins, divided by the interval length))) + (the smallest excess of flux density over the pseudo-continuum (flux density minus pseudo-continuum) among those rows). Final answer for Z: -3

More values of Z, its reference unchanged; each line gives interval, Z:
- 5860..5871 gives -1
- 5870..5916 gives -12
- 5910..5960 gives -4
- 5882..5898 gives -7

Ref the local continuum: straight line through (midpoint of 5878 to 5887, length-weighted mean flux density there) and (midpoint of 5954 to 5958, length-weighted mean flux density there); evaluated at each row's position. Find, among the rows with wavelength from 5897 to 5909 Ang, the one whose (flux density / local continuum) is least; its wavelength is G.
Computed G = 5897.47 Ang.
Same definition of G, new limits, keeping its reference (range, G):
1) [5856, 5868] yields 5858.22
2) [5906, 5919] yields 5916.51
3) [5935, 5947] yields 5942.45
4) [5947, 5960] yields 5957.52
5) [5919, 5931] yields 5921.96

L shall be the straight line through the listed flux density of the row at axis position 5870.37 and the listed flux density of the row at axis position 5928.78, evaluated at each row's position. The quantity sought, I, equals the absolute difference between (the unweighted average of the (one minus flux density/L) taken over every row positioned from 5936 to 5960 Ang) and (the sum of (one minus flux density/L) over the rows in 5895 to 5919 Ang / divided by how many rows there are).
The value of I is 0.036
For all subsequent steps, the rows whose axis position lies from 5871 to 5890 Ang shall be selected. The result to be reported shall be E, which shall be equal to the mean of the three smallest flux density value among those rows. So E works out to 43.1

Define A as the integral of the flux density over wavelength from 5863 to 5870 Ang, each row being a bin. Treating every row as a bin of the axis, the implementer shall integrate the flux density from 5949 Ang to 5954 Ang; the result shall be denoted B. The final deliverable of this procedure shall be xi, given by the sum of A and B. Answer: 608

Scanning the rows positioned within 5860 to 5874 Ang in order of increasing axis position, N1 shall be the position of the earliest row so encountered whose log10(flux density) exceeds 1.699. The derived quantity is 5860.92 Ang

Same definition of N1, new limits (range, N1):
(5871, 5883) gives 5871.72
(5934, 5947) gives 5936.98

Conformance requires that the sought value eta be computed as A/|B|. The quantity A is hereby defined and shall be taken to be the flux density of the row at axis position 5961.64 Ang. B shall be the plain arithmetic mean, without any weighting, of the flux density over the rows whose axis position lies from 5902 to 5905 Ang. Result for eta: 0.99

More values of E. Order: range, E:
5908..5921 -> 49.8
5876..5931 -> 37.4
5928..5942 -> 47.6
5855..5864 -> 48.3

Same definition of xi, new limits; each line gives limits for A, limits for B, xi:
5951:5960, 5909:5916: 810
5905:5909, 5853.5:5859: 473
